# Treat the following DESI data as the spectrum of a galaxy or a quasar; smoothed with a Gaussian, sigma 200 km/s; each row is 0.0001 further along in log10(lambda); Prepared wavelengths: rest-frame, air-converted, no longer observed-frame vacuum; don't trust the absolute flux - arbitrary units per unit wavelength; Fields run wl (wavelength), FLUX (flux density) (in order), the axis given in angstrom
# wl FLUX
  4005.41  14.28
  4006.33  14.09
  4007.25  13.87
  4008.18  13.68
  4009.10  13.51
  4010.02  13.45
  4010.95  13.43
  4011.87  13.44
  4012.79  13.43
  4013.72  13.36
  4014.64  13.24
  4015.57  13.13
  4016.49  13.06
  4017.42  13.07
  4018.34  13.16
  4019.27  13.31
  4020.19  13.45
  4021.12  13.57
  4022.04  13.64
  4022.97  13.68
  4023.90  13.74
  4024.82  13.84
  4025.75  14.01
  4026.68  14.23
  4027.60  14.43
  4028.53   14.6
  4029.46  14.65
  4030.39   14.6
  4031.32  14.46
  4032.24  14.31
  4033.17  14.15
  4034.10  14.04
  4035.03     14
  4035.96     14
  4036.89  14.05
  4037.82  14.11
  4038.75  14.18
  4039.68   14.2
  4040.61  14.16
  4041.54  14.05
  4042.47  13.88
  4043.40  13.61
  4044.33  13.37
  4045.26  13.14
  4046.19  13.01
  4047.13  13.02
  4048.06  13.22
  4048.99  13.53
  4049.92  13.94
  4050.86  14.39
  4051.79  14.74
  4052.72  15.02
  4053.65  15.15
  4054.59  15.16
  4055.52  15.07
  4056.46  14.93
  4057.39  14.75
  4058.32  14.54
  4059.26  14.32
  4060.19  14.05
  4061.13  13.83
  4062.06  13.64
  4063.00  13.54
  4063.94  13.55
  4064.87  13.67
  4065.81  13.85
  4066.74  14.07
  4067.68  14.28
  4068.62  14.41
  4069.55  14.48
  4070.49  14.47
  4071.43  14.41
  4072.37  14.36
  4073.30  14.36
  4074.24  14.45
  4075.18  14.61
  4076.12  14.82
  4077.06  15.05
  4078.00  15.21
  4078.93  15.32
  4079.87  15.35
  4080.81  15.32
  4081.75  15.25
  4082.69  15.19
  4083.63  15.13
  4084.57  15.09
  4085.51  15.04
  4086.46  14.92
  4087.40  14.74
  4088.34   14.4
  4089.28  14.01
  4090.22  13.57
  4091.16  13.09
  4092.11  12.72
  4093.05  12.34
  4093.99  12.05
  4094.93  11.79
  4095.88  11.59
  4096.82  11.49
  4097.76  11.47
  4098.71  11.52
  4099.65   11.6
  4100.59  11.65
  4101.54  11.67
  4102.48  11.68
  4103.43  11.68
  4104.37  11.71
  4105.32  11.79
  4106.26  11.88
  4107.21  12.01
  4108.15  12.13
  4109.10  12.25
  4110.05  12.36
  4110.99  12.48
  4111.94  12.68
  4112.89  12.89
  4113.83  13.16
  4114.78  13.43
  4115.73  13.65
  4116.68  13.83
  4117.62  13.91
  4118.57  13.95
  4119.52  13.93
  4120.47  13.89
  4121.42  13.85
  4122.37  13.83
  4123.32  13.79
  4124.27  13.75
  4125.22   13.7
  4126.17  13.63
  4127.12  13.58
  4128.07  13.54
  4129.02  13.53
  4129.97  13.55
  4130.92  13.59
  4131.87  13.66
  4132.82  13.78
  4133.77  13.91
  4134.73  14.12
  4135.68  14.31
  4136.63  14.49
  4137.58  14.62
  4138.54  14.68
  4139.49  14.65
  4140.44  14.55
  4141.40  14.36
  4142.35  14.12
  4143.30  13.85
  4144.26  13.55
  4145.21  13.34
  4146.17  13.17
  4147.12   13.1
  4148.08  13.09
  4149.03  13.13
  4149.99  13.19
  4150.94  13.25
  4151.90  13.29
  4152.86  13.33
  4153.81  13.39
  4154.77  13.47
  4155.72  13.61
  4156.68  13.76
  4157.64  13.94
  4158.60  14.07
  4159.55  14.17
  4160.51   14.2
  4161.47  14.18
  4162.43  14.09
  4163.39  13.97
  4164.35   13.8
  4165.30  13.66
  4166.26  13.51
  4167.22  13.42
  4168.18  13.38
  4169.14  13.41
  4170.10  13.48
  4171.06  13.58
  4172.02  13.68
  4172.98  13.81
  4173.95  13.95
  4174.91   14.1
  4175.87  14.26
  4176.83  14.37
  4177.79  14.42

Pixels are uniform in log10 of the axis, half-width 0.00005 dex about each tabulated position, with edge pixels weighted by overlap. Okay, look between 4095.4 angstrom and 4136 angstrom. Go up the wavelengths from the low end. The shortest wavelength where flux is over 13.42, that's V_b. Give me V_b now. 4114.78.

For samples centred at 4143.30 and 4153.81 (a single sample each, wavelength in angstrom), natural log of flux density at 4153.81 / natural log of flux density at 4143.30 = 0.99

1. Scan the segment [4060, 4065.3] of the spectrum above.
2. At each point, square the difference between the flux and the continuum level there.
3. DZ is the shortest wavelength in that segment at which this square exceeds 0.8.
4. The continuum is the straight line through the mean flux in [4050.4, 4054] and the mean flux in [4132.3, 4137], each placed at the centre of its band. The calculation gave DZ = 4061.13 angstrom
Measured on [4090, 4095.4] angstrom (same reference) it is 4090.22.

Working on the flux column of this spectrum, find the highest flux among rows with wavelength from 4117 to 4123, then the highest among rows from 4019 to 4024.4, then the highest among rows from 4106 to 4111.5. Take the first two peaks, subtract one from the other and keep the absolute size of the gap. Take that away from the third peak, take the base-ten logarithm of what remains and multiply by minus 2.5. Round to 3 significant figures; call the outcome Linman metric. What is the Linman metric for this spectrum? -2.72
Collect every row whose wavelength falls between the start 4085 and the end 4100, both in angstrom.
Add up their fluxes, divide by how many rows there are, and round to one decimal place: 12.9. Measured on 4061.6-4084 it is 14.5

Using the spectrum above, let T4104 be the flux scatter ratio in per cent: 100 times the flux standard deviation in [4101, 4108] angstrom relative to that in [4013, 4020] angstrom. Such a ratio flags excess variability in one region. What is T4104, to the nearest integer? 111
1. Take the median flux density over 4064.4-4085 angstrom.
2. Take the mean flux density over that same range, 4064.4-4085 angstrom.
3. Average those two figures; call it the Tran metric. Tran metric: 14.6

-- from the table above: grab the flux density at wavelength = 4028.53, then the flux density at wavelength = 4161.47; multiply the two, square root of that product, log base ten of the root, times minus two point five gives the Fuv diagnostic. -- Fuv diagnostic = -2.90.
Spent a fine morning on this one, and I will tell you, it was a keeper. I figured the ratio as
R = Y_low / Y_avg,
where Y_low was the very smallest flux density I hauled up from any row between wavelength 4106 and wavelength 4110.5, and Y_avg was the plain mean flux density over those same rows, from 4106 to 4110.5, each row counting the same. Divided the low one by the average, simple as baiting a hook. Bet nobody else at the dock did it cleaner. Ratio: 0.980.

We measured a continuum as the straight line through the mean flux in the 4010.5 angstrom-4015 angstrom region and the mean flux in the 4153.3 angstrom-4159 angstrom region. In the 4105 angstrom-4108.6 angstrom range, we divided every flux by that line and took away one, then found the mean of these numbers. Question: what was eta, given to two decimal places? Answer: -0.12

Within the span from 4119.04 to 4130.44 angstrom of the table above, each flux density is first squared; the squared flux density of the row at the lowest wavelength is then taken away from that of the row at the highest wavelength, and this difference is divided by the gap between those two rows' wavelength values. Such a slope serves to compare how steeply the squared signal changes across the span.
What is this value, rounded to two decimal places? -1.00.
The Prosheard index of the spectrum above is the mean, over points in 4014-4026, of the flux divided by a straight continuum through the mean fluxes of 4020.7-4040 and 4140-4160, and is 0.95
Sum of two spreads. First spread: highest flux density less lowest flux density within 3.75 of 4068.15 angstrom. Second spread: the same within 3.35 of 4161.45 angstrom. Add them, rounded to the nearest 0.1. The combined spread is 1.2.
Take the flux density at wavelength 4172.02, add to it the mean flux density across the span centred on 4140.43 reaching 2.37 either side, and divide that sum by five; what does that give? 5.63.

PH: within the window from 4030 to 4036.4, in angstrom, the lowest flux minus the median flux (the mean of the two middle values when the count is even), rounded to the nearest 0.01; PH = -0.15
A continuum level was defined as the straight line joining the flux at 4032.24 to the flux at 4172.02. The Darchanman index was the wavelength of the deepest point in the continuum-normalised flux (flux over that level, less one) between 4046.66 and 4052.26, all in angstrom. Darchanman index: 4047.13 angstrom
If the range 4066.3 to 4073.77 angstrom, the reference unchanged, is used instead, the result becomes 4066.74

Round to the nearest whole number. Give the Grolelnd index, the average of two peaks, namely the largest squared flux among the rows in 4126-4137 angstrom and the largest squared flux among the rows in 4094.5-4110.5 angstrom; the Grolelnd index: 181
